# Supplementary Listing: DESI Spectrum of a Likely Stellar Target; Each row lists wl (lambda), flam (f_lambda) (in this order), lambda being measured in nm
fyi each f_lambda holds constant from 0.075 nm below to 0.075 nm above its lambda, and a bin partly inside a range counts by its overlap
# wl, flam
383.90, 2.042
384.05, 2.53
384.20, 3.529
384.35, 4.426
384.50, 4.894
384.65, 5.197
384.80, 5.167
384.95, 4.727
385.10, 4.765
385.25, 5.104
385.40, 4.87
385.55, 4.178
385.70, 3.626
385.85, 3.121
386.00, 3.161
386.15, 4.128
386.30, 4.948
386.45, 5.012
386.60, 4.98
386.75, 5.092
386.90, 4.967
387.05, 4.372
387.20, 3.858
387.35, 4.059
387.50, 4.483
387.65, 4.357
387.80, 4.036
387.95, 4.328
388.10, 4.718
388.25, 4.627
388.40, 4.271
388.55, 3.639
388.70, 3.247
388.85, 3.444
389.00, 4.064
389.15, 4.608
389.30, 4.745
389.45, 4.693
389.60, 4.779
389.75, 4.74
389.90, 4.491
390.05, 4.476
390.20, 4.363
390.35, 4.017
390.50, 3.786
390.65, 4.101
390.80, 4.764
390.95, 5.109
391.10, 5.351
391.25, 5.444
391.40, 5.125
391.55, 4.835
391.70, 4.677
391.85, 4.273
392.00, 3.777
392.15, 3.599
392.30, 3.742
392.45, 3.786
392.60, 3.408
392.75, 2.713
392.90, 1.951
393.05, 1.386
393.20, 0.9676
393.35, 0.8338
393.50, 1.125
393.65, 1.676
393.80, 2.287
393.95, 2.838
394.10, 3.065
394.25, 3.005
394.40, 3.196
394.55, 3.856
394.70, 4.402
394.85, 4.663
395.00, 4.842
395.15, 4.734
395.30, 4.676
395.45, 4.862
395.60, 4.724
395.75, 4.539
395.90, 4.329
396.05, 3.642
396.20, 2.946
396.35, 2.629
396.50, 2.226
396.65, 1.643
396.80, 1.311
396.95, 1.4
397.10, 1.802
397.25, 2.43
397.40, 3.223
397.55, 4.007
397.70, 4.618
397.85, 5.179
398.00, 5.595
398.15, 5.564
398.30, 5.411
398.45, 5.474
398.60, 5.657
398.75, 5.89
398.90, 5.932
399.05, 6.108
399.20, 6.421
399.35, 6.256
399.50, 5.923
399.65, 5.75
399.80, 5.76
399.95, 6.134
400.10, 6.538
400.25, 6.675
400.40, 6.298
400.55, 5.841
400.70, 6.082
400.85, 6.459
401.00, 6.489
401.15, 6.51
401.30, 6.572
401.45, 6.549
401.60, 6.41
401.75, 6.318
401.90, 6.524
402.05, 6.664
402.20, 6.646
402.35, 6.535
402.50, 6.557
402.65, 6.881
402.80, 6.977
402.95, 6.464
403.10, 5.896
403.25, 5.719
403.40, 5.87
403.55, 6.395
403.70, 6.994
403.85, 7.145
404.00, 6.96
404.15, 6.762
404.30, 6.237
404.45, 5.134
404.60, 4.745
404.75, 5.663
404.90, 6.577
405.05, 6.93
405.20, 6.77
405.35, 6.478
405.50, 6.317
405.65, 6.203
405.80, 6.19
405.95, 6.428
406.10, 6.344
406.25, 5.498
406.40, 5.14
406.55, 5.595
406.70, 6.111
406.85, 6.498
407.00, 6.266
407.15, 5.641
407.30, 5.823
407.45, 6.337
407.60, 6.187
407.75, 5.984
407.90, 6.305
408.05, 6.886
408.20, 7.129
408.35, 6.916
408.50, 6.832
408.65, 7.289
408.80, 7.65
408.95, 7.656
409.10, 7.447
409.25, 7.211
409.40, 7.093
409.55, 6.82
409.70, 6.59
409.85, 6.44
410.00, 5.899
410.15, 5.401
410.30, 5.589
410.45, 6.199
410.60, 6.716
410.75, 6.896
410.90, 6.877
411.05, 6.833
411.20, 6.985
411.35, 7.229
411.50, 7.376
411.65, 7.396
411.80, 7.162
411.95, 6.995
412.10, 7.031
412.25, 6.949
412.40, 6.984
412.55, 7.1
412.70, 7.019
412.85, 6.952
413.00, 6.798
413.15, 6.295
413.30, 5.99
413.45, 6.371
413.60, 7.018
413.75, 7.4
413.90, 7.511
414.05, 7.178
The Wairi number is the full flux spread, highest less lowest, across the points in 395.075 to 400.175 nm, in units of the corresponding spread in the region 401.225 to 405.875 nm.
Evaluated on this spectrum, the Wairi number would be 2.18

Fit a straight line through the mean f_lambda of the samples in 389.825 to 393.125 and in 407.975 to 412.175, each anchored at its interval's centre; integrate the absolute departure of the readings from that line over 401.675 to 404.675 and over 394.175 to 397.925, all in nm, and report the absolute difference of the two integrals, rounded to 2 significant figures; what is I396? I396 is 2.4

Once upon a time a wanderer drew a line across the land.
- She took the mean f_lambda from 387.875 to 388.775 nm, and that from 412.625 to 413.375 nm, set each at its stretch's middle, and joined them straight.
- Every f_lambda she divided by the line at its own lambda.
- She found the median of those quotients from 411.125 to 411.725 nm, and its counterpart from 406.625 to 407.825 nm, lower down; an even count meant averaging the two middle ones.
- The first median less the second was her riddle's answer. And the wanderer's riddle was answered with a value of 0.11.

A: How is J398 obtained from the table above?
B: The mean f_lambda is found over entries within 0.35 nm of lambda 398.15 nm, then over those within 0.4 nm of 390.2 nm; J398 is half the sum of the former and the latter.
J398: 4.8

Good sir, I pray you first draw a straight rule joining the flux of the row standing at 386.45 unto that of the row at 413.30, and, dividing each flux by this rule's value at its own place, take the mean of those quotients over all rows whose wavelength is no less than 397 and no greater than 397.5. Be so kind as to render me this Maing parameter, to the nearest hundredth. 0.46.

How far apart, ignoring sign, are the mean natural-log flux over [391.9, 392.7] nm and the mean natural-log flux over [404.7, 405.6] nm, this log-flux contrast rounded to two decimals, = 0.57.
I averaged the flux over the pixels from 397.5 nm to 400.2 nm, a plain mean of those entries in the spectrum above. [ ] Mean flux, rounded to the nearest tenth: 5.7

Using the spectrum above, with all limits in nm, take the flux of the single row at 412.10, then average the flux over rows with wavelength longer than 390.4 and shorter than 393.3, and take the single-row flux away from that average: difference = -3.2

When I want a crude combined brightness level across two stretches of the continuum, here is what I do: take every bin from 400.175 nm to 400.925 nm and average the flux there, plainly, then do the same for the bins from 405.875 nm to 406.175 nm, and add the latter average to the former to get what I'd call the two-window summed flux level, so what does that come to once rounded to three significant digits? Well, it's 12.7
